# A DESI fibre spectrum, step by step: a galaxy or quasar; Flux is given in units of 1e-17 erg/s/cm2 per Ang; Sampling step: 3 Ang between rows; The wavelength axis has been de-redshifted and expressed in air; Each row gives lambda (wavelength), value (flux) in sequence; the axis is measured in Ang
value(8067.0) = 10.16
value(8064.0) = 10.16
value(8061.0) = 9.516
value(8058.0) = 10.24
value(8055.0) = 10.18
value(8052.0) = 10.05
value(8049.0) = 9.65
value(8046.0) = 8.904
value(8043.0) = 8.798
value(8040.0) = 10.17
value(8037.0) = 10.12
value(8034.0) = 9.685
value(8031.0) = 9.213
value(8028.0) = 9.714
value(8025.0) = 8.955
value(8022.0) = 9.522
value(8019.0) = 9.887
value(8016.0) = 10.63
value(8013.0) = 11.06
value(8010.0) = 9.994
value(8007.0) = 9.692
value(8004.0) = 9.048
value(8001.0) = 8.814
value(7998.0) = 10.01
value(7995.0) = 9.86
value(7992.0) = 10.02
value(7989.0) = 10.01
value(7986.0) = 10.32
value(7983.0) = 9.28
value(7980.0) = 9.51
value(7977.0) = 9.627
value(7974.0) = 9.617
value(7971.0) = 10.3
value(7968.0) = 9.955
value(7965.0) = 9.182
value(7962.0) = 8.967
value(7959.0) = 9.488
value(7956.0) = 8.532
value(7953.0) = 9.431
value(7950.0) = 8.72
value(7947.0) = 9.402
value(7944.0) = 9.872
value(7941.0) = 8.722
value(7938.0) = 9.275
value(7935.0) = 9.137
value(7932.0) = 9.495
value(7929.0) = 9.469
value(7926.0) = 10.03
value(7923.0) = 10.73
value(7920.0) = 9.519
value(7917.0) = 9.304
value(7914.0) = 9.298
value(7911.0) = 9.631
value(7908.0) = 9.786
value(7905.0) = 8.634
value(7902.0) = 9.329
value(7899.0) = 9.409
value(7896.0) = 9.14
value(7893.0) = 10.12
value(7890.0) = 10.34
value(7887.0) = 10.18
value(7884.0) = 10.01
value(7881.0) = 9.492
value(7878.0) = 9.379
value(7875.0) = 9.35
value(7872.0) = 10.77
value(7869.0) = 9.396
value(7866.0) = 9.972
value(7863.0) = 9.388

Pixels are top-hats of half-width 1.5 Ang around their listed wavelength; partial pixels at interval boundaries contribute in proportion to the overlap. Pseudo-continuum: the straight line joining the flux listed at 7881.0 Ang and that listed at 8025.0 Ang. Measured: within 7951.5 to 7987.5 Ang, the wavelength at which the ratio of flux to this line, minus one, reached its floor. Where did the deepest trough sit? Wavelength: 7956.0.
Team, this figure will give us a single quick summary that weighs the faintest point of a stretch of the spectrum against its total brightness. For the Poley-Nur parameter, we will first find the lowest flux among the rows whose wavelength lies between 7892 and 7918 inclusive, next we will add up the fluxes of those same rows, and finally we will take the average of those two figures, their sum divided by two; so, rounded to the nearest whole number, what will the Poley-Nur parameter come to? 47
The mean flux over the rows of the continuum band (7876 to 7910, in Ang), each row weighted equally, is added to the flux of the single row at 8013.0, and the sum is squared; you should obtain 428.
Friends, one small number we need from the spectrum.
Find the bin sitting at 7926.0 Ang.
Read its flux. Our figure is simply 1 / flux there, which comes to 0.100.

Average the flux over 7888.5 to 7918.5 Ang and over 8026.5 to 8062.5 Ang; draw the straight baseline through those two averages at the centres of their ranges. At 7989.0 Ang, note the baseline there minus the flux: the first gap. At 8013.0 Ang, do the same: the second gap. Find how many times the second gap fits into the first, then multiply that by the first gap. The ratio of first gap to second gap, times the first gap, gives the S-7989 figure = -0.11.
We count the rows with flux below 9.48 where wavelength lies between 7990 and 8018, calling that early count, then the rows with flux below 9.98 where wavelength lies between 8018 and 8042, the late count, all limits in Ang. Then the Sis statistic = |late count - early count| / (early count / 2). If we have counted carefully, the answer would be 4.0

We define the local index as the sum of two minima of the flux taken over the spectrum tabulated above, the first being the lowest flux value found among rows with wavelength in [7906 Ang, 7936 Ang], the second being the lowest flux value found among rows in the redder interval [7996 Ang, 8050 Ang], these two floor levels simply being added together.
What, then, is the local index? 17.9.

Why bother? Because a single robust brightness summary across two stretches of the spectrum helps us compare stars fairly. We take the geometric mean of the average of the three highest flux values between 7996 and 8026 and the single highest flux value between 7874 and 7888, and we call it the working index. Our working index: 10.4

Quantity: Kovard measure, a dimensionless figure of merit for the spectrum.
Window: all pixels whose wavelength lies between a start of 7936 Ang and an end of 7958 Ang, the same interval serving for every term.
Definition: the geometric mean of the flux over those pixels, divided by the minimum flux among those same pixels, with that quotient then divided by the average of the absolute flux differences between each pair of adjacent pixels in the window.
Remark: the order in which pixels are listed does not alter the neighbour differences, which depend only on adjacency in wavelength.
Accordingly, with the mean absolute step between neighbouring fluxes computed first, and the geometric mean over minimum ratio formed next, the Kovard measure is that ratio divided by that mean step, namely 1.44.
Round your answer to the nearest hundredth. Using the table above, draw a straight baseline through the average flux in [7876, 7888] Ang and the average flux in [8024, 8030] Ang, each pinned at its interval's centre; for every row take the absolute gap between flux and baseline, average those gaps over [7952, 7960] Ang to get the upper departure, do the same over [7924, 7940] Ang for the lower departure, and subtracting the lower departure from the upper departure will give 0.10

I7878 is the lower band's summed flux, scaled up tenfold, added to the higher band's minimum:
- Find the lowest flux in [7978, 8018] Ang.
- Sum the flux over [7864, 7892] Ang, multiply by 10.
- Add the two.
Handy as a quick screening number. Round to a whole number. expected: 898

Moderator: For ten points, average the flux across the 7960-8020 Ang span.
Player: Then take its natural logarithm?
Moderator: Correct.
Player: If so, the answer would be 2.28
